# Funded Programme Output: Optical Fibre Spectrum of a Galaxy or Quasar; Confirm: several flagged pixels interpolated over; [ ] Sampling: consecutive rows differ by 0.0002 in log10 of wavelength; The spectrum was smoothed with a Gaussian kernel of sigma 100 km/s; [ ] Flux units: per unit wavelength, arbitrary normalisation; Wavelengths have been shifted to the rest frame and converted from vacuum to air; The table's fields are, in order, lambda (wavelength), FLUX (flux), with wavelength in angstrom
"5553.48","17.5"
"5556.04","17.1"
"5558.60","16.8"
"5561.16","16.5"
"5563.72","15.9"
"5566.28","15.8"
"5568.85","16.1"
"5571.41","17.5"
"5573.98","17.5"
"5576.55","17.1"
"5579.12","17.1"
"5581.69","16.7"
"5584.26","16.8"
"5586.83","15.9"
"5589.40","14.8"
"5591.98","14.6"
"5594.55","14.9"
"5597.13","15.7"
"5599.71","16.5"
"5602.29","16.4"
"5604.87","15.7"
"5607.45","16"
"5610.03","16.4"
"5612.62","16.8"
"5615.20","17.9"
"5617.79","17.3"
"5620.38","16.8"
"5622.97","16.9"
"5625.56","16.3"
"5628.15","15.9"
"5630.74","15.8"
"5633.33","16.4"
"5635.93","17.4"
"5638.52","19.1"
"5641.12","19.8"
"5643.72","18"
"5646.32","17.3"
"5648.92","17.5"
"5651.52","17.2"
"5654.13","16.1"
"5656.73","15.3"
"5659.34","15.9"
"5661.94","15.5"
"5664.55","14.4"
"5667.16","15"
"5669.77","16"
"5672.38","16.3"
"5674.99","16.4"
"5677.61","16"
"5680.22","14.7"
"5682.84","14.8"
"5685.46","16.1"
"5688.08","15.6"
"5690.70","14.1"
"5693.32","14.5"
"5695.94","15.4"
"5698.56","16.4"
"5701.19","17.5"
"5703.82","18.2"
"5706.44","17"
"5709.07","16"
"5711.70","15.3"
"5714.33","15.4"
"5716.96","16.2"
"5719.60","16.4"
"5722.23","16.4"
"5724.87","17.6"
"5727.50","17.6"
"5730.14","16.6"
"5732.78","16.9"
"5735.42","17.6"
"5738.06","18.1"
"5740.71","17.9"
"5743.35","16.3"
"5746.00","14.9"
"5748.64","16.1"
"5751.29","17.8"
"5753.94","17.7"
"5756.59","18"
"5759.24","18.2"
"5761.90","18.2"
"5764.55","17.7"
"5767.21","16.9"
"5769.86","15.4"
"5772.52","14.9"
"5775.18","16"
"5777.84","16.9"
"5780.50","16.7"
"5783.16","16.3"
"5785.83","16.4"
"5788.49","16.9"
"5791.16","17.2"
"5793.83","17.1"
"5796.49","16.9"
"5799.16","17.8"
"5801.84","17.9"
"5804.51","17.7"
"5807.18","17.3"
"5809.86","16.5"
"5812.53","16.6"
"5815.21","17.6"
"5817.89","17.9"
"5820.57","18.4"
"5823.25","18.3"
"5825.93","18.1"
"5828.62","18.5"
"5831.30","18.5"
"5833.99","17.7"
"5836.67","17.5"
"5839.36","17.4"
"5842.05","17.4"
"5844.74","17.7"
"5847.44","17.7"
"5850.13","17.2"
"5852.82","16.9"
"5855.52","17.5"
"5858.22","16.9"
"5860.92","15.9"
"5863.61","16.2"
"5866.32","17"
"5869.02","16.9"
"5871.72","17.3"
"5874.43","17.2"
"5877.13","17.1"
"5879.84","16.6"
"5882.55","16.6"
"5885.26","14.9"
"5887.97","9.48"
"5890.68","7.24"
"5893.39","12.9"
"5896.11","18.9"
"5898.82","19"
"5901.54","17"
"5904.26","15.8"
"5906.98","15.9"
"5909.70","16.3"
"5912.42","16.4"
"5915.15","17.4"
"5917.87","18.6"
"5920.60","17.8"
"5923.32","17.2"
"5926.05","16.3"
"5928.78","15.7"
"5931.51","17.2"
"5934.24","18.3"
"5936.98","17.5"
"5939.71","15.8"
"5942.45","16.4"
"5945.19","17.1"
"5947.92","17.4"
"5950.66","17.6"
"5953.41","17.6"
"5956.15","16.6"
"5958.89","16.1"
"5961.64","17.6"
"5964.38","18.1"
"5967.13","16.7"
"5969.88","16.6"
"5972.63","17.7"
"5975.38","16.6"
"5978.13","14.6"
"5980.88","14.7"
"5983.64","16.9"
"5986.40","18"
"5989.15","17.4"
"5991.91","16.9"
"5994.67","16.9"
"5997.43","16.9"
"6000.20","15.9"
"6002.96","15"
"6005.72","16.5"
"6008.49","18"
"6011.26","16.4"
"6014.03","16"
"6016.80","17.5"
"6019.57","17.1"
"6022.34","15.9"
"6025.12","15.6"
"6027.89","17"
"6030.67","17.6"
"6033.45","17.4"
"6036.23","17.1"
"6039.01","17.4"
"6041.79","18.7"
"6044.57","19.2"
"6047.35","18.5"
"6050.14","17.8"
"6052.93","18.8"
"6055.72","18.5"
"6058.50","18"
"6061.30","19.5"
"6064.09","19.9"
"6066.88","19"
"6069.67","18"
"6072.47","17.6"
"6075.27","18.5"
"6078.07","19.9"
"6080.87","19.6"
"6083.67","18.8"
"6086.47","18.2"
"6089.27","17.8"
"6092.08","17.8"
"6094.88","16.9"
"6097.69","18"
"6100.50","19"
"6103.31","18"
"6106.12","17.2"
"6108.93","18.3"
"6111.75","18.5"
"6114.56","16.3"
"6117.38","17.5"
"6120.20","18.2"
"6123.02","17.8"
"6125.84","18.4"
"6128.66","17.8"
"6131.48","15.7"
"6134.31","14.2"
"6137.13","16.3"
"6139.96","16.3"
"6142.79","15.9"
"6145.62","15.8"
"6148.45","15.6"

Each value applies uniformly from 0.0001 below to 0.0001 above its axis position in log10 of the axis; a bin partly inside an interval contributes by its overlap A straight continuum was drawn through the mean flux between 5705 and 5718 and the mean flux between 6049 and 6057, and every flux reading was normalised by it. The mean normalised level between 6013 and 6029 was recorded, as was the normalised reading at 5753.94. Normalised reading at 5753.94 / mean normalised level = 1.19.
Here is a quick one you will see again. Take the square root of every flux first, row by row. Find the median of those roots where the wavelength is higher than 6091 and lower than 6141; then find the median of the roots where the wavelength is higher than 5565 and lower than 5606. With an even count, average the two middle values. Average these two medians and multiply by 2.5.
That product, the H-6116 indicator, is 10.31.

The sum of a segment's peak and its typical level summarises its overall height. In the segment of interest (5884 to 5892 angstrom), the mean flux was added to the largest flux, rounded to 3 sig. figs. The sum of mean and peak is 25.4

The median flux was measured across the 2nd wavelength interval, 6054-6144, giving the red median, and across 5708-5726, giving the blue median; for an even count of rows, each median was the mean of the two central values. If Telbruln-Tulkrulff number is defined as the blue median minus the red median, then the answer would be -1.8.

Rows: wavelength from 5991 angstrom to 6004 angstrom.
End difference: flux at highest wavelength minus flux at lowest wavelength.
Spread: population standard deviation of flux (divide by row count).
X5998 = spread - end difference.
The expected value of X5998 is 2.7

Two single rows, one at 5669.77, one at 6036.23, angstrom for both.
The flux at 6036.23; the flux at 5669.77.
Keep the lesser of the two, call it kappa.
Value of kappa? 16.0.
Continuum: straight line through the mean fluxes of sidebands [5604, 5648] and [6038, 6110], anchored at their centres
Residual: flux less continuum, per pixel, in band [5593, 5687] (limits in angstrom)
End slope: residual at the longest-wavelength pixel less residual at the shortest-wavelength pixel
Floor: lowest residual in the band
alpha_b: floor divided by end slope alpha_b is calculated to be -3.0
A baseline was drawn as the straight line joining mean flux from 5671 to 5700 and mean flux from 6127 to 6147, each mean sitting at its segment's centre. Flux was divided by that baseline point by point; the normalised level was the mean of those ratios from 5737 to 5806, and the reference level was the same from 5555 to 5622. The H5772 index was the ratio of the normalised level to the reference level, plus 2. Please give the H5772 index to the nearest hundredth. 3.02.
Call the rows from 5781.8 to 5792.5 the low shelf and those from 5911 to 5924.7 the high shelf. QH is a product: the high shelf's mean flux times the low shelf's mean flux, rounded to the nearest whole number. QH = 292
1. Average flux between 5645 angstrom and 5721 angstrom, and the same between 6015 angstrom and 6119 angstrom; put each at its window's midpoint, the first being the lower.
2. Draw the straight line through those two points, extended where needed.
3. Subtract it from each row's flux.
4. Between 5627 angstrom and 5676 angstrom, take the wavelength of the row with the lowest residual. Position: 5664.55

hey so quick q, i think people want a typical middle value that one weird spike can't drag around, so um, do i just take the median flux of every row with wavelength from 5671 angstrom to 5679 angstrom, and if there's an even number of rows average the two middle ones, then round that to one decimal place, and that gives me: 16.3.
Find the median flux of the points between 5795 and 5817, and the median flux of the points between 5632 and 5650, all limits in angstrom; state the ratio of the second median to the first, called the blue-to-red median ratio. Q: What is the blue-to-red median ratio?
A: 1.00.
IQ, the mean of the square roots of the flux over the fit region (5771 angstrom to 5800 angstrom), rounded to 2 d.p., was 4.08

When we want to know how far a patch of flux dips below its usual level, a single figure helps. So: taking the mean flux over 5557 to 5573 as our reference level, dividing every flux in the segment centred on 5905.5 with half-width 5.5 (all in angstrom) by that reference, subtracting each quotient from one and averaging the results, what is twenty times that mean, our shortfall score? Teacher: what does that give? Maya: 0.2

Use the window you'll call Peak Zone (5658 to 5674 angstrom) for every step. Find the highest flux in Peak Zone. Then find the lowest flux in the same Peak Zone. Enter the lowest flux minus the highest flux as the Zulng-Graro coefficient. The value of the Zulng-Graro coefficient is -1.9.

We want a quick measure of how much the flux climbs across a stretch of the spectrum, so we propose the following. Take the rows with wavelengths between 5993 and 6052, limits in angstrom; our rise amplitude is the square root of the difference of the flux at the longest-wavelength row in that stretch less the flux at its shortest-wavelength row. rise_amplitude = 0.95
